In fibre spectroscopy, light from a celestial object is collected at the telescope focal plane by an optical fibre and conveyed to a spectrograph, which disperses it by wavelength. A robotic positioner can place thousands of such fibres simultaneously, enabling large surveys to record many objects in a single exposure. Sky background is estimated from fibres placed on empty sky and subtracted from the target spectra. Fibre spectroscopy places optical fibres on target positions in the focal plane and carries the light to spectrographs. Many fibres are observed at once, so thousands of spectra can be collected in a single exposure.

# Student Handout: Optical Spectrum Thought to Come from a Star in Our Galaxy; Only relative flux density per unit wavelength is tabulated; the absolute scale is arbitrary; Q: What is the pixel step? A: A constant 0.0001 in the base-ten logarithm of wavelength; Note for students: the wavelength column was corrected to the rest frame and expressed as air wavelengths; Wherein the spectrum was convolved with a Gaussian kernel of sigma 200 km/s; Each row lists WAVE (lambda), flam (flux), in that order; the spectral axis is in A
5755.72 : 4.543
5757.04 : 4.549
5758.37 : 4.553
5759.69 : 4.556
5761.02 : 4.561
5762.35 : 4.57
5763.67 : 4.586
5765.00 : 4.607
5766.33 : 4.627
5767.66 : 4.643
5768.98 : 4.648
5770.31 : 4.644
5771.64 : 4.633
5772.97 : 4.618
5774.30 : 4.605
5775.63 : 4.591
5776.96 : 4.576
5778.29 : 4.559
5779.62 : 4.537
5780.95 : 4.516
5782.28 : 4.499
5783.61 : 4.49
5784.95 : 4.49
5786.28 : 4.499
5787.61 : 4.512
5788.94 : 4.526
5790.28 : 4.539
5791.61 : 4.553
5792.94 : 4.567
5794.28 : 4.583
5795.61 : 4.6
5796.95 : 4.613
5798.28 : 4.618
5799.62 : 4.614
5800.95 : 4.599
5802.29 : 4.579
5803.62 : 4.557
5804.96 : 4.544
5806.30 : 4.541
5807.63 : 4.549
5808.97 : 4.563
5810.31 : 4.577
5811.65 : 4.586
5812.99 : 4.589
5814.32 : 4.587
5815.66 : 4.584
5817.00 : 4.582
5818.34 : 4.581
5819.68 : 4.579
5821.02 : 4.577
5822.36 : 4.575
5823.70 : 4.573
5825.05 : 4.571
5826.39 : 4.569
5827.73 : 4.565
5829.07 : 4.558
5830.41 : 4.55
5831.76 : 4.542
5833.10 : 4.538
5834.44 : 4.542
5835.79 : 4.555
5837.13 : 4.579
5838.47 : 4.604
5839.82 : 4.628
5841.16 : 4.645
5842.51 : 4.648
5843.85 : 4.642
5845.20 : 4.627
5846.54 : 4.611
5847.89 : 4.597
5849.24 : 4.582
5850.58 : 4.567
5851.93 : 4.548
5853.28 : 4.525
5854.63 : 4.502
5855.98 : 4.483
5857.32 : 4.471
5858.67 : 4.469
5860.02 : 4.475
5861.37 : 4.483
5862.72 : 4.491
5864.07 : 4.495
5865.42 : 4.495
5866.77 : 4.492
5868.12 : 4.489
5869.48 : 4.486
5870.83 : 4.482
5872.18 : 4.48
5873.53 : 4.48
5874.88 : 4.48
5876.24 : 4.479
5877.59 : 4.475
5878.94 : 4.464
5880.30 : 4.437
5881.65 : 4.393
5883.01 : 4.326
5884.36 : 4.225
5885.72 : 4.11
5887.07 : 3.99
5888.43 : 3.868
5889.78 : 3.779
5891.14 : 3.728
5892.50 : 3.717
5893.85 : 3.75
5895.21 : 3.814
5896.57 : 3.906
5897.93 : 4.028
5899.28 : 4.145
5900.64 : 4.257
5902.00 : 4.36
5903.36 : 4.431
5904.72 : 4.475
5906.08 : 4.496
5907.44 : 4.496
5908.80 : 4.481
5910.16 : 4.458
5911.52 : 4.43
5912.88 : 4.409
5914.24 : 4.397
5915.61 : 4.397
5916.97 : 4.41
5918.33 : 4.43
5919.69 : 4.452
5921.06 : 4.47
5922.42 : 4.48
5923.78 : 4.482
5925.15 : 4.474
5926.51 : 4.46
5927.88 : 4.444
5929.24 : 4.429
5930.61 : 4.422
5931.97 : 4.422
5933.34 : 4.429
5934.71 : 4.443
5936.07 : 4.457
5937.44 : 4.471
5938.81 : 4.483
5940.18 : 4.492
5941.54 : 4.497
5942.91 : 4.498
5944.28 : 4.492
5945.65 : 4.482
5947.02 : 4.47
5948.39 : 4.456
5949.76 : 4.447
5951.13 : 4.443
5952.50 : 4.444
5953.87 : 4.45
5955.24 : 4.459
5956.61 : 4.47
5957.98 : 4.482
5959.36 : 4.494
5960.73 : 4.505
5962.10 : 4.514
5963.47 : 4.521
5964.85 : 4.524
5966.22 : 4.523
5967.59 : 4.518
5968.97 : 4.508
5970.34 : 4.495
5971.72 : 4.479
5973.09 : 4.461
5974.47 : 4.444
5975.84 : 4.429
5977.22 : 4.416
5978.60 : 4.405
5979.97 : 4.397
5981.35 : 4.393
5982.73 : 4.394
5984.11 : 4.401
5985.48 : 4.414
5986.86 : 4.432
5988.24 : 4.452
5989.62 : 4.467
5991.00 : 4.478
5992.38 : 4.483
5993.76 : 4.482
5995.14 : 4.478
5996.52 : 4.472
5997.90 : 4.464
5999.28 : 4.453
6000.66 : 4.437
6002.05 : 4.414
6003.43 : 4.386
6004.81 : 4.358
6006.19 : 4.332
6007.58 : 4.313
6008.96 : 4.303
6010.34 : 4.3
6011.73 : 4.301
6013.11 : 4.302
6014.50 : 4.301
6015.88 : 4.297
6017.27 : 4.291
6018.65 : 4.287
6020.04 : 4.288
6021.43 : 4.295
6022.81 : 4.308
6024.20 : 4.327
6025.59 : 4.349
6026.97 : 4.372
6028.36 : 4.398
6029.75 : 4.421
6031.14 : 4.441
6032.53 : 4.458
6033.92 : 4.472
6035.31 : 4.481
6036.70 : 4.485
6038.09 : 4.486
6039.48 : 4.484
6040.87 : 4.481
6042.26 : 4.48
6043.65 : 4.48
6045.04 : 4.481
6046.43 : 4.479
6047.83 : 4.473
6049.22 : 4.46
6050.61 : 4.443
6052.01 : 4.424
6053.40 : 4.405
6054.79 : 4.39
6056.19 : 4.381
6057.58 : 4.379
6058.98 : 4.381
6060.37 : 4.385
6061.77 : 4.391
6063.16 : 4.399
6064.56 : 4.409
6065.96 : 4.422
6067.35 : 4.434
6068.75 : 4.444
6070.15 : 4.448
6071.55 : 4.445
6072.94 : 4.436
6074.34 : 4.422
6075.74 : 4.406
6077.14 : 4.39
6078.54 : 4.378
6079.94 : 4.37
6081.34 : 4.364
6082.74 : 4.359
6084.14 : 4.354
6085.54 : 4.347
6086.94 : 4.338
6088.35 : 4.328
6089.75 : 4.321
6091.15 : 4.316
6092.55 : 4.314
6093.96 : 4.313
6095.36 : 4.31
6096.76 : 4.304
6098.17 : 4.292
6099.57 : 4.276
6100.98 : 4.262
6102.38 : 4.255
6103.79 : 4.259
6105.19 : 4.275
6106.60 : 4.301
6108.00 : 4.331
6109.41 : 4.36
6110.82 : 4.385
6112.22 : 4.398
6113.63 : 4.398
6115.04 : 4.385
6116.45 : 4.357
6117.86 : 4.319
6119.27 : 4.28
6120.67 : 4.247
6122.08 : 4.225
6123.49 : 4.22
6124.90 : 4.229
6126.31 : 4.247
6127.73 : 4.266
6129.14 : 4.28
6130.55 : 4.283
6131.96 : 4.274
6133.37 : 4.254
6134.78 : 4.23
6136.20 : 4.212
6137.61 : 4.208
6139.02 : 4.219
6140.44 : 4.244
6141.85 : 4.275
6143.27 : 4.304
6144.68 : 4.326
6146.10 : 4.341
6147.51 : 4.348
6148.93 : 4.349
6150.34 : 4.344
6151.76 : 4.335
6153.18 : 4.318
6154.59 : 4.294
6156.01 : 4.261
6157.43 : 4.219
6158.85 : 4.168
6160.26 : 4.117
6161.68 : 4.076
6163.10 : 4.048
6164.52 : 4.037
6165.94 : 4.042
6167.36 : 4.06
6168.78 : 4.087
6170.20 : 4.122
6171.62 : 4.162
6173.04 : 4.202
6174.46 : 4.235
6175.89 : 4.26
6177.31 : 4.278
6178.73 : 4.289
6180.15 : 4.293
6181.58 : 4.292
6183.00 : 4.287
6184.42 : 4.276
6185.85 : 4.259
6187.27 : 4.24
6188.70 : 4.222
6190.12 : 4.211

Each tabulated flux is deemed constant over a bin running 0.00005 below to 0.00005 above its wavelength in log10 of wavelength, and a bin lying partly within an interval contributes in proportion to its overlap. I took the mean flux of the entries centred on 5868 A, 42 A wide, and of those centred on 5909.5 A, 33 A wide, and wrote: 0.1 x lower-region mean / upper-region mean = 0.102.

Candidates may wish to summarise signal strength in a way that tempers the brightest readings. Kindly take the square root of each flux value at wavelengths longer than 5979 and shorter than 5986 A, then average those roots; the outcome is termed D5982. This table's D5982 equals 2.10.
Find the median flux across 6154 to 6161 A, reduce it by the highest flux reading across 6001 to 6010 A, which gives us -0.195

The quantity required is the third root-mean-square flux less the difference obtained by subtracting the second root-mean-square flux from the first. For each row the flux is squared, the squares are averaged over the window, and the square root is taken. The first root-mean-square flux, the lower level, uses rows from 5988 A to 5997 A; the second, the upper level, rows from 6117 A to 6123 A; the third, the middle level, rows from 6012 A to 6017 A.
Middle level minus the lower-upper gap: 4.09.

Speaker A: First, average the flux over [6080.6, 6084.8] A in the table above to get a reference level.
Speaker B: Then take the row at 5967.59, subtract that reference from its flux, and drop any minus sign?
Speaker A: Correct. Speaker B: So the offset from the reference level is 0.16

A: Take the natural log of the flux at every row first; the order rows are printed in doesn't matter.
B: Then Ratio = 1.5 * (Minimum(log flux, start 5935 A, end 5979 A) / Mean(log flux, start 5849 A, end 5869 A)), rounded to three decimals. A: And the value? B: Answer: 1.478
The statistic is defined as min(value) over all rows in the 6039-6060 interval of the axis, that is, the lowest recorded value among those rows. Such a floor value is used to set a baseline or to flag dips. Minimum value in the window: 4.379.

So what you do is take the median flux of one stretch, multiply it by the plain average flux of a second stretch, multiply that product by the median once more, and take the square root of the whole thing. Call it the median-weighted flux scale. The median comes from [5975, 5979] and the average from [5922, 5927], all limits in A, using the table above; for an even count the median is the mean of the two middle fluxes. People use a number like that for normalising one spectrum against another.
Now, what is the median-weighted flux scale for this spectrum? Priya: 9.3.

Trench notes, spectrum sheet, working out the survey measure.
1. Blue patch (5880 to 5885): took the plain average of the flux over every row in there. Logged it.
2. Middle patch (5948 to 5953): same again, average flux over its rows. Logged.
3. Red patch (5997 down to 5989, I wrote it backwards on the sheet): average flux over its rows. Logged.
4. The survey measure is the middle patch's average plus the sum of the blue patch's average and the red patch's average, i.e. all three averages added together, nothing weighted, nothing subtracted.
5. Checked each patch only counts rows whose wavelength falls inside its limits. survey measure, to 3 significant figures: 13.3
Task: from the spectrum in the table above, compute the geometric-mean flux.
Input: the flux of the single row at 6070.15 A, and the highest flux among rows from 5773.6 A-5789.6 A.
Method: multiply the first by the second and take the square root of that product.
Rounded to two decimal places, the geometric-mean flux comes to 4.53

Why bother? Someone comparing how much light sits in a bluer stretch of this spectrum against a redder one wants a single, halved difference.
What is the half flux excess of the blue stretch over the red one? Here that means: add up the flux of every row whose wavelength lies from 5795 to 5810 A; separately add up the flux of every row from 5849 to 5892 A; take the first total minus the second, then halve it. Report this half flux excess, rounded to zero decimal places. -45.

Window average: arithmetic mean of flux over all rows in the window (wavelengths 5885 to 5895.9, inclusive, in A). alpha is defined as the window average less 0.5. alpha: 3.34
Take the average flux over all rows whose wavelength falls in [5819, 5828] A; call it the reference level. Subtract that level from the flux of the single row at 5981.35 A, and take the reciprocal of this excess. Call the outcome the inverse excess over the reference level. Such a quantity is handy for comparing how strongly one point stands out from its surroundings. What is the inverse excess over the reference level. -5.6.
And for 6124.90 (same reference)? -2.9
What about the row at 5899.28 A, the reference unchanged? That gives -2.3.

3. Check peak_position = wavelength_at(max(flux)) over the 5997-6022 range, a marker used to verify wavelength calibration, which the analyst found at 5997.90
